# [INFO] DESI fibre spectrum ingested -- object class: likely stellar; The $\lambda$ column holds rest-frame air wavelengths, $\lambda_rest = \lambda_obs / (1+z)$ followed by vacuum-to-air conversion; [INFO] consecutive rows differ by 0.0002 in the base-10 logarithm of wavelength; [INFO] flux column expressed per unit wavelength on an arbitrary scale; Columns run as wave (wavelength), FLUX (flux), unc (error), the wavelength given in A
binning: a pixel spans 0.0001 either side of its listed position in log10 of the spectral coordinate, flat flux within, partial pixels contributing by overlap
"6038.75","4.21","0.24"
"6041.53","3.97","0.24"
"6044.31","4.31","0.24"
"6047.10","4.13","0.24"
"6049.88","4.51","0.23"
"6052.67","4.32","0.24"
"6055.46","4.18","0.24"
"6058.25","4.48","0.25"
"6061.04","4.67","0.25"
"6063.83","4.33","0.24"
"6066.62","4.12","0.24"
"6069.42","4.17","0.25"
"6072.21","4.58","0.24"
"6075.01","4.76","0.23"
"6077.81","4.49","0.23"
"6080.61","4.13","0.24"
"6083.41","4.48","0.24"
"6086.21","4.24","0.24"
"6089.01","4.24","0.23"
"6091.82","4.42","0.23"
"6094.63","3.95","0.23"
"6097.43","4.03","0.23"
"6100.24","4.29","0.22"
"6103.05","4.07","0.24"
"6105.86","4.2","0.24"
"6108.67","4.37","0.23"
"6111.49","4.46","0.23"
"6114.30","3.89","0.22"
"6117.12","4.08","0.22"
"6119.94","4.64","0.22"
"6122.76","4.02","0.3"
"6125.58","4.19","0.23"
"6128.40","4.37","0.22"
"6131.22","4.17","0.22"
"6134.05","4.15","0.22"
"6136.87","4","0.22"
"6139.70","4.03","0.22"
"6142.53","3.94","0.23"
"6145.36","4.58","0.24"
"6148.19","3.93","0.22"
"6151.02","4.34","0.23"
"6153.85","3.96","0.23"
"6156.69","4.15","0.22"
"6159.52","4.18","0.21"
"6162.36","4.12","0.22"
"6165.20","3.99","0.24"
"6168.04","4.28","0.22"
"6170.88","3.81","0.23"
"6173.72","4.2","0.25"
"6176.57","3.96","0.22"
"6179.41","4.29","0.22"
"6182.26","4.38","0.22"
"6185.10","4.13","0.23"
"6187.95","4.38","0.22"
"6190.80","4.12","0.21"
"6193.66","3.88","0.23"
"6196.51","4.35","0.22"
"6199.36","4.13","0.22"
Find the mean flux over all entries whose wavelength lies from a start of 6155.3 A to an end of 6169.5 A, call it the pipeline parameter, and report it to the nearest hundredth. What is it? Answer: 4.14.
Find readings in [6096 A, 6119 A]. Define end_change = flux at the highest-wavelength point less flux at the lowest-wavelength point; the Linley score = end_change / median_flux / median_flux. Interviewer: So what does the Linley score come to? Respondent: 0.003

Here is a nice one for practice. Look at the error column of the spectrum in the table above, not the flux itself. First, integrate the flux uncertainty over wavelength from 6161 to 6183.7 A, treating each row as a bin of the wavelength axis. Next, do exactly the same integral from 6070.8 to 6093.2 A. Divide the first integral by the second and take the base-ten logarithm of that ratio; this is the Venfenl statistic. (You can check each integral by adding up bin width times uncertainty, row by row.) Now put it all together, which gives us -0.008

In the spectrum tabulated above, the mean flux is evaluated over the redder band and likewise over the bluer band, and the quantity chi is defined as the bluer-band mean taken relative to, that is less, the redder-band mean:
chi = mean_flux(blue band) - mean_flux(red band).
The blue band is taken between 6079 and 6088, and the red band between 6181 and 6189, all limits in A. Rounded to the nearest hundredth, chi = -0.01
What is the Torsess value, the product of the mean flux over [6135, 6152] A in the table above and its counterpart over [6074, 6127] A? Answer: 17.6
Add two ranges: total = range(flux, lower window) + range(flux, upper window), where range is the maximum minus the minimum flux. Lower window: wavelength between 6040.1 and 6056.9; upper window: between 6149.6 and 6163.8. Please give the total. 0.92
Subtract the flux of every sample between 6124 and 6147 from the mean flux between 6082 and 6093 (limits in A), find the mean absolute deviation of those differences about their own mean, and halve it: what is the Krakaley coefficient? 0.075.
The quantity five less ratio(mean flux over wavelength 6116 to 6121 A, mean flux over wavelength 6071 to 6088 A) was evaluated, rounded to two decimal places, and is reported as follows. 4.02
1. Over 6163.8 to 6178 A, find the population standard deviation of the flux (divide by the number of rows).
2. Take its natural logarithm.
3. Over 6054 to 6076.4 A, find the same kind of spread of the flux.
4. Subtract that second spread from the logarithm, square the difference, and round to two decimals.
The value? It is 4.01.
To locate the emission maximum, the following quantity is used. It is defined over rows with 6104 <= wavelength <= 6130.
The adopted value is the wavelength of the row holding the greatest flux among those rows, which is 6119.94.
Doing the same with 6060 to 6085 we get 6075.01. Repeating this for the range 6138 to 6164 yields 6145.36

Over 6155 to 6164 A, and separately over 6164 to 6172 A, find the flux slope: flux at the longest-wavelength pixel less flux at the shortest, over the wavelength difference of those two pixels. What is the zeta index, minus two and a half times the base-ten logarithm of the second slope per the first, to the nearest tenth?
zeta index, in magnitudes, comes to -1.9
